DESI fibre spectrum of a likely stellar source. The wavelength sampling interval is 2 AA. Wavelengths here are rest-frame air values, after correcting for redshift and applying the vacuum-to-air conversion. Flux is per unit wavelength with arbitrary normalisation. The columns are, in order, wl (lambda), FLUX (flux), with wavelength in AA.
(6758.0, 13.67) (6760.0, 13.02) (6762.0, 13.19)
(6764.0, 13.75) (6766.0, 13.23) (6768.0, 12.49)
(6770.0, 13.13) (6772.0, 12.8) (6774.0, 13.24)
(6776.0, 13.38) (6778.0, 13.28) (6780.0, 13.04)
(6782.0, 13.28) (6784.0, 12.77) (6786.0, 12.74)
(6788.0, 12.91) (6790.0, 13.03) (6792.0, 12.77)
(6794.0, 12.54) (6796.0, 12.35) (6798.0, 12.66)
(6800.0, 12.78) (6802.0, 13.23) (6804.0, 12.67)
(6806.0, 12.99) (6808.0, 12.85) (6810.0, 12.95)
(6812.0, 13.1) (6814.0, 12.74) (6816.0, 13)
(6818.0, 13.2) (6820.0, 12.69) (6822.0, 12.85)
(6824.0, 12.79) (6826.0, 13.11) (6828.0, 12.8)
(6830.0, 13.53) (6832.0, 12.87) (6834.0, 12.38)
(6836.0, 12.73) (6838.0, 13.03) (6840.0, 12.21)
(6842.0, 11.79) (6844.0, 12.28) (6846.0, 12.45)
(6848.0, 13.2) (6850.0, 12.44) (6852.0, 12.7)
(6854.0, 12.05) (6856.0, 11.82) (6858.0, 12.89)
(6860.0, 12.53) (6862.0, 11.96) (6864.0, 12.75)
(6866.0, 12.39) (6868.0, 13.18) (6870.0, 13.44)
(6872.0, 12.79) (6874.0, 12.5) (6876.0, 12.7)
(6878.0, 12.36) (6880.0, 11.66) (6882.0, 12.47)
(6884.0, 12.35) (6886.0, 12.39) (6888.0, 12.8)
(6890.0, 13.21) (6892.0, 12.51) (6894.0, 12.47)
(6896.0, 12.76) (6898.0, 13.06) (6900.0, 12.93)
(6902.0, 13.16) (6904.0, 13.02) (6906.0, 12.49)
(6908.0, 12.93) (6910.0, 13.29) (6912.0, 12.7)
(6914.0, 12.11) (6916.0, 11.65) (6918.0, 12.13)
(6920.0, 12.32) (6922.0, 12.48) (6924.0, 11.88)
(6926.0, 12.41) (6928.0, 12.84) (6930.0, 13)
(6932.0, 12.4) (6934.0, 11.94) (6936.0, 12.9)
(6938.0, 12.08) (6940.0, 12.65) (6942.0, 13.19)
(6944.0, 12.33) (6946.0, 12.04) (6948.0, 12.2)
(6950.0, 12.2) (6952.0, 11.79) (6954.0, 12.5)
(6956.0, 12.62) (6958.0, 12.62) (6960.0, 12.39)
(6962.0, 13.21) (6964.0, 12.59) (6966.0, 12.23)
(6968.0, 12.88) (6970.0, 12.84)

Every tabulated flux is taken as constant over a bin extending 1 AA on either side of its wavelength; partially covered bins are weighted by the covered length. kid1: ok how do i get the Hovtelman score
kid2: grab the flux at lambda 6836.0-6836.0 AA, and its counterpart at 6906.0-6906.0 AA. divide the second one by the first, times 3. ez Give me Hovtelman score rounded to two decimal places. 2.94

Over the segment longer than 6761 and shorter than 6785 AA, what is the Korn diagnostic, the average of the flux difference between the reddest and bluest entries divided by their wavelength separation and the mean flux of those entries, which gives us 6.56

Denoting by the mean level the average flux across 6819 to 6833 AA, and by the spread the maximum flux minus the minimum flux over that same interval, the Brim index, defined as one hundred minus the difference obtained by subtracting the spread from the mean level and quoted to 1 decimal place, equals 87.9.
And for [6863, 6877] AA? 88.2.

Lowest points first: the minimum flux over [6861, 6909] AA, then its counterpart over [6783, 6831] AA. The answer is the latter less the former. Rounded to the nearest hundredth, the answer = 0.69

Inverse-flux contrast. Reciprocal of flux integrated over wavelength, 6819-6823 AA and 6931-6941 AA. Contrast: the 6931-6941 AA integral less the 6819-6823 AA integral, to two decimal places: 0.49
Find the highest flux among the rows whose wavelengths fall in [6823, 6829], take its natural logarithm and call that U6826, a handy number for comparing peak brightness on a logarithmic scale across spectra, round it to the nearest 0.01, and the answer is 2.57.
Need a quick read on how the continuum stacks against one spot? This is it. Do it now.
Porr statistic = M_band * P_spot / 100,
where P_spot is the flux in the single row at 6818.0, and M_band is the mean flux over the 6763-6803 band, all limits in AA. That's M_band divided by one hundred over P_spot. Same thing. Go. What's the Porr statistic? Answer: 1.71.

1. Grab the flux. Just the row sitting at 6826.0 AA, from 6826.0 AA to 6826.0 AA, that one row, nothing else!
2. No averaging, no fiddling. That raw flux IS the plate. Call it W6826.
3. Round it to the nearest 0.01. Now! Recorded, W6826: 13.11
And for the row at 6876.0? 12.70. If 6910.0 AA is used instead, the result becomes 13.29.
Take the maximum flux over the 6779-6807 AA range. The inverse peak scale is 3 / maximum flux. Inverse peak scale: 0.226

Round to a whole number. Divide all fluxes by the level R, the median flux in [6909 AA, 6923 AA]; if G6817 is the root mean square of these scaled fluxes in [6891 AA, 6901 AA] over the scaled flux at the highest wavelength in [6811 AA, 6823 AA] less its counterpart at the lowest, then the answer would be -51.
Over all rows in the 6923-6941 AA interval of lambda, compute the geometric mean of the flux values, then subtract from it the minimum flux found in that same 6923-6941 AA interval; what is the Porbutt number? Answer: 0.57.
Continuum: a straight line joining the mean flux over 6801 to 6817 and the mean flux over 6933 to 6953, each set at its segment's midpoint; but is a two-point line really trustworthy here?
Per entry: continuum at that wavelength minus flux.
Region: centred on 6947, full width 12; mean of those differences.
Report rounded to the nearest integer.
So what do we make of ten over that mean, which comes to 452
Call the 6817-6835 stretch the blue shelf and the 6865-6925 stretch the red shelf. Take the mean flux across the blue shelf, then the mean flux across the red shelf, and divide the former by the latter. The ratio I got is 1.02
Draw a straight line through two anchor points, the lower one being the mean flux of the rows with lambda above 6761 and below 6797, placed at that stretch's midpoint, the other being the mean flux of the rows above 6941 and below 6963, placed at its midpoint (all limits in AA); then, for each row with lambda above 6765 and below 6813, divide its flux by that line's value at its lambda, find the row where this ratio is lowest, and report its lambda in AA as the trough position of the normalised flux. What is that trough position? 6796.0 AA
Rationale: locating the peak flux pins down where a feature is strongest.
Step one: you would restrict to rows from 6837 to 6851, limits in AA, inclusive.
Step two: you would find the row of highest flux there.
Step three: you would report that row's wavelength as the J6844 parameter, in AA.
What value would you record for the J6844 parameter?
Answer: 6848.0 AA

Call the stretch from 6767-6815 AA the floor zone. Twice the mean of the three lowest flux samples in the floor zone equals 24.9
